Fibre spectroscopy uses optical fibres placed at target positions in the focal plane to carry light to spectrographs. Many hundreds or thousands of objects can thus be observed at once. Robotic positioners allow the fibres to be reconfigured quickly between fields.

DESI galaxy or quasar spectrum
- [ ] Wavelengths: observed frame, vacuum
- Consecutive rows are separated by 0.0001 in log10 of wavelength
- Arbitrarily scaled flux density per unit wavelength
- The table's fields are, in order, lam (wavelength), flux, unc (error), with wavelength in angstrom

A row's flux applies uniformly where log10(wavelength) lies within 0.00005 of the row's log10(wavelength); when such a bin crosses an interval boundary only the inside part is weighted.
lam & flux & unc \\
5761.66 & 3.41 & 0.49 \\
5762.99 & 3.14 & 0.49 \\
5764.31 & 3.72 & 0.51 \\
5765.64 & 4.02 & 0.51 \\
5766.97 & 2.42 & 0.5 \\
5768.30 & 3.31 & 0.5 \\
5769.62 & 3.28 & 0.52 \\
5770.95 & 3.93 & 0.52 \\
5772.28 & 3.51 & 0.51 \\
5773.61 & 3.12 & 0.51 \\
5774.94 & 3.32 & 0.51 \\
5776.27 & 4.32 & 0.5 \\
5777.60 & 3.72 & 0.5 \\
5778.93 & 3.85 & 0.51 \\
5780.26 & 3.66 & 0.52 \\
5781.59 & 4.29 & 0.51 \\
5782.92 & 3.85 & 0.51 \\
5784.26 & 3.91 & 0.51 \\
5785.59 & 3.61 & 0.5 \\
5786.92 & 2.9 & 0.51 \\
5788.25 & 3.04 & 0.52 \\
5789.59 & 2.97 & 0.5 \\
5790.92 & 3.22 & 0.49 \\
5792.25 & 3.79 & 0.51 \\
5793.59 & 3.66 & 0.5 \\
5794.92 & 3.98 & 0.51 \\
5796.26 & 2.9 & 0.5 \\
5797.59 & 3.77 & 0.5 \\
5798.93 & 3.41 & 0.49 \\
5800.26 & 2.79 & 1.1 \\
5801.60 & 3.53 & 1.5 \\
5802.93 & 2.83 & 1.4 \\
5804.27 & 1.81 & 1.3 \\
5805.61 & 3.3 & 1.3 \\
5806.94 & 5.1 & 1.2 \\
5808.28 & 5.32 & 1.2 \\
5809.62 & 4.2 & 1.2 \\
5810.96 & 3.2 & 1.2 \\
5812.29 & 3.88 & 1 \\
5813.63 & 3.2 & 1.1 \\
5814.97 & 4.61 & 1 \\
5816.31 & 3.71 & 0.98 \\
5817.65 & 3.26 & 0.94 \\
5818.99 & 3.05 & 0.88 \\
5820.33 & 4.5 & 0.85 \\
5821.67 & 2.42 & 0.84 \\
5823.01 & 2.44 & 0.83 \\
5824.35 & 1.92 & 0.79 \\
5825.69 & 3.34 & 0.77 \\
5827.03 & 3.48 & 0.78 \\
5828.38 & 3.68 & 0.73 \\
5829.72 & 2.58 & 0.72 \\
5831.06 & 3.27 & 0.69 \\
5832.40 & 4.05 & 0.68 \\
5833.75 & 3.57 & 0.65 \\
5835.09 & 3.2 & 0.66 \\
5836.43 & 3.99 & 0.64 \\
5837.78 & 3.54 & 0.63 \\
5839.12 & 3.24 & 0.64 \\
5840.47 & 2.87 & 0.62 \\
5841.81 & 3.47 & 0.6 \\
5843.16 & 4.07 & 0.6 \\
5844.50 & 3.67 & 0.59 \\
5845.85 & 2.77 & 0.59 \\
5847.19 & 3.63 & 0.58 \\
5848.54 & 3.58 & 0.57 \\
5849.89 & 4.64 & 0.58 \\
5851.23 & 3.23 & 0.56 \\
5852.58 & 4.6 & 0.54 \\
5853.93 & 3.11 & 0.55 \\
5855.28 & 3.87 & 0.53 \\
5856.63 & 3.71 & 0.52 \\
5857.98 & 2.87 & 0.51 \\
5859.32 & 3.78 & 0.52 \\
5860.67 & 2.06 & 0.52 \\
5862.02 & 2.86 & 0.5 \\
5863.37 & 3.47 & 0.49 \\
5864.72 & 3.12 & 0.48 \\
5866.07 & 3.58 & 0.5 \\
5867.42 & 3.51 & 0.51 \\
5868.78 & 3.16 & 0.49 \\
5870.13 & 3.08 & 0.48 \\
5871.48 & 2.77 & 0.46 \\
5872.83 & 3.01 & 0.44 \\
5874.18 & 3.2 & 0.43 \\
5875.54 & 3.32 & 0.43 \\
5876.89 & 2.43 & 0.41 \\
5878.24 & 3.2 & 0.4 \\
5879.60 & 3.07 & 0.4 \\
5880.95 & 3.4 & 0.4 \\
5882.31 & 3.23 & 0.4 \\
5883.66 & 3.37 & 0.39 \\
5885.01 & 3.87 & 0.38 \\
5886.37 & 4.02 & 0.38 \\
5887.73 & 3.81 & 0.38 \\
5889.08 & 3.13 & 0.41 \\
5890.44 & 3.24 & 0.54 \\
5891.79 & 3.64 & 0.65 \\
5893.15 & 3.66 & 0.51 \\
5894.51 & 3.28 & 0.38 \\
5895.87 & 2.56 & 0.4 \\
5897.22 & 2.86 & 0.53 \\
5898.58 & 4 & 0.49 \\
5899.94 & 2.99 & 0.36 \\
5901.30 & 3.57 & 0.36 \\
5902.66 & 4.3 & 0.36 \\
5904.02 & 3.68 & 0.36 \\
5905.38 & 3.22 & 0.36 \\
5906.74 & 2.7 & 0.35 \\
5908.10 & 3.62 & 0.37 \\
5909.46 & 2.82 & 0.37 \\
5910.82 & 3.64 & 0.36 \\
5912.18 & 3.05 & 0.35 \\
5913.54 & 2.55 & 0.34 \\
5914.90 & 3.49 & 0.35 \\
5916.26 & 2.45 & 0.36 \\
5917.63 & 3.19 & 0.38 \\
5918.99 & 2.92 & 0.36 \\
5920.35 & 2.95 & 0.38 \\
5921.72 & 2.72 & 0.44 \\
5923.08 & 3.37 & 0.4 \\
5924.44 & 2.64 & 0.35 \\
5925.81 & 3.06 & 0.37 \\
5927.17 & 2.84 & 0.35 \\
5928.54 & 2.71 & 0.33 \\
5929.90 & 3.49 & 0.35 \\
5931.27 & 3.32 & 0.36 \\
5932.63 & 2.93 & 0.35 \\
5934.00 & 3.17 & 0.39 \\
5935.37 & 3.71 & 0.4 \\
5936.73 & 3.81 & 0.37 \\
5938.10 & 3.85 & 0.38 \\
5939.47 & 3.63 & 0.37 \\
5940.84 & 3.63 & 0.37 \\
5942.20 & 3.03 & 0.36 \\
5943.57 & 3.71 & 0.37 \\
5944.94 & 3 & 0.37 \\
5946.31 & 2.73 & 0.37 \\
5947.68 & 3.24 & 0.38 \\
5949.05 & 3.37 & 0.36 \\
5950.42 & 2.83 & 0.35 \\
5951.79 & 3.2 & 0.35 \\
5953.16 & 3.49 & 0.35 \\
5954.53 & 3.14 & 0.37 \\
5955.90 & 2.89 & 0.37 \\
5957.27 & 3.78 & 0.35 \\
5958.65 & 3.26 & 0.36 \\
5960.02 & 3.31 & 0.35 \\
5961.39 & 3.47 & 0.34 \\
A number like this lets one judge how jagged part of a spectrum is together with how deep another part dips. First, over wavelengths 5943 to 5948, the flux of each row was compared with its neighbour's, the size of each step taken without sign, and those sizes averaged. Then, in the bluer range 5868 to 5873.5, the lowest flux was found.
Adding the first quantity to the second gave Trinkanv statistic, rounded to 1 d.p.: 3.3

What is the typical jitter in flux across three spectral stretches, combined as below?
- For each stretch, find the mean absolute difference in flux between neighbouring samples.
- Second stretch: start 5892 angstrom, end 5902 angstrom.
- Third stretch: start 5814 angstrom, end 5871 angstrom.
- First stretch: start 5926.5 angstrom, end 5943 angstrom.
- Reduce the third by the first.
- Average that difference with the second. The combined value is 0.55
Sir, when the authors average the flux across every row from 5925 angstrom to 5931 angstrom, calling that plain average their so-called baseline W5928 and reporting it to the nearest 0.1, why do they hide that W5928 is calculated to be 3.0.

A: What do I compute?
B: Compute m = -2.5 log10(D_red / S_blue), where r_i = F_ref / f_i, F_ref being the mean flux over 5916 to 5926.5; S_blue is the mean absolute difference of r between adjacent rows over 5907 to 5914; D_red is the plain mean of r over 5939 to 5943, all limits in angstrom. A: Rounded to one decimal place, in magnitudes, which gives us -1.6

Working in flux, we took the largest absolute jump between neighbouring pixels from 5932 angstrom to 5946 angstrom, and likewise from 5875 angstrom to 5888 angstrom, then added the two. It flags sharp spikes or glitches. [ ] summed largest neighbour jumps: 1.6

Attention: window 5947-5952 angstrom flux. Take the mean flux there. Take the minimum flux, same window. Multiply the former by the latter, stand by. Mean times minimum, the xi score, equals 8.9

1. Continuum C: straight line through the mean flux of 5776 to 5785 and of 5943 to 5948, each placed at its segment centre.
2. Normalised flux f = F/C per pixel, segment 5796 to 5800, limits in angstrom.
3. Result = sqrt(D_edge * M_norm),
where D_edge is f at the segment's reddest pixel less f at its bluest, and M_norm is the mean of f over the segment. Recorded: 0.34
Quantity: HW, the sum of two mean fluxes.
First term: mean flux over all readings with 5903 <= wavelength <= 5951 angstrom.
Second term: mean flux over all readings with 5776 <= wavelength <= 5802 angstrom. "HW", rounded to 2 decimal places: 6.73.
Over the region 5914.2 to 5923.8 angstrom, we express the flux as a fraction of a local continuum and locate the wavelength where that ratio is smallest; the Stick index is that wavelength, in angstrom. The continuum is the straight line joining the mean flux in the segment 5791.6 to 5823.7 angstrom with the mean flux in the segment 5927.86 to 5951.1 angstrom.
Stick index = 5916.26 angstrom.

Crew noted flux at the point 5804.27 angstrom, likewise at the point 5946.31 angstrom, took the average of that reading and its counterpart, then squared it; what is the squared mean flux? 5.2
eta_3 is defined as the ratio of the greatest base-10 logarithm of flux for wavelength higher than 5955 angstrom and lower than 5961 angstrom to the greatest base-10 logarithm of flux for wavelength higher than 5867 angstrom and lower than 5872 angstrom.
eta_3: 1.06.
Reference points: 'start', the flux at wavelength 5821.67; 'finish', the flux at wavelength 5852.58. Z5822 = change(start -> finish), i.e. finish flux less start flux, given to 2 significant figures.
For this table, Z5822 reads 2.2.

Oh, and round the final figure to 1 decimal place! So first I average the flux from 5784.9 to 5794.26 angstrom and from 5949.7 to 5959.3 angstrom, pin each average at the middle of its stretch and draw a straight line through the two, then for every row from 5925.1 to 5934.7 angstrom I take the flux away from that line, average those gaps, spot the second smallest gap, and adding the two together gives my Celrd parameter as 0.1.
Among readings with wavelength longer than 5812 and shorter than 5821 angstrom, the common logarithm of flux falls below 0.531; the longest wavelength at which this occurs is 5818.99 angstrom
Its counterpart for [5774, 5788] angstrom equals 5786.92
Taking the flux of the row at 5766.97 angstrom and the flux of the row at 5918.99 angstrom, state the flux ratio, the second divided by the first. 1.2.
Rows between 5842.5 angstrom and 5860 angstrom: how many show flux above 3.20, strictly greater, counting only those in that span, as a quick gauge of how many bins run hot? 10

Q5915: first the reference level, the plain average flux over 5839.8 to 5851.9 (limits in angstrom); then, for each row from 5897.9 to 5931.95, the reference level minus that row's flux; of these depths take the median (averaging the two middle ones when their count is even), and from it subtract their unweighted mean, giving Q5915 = 0.11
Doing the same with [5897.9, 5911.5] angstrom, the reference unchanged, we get -0.14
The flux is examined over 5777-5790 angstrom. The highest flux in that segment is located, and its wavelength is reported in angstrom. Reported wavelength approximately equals 5781.59 angstrom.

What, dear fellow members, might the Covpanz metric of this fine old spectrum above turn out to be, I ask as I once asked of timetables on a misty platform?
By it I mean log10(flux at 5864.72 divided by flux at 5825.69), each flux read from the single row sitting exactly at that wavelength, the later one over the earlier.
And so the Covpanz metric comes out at -0.03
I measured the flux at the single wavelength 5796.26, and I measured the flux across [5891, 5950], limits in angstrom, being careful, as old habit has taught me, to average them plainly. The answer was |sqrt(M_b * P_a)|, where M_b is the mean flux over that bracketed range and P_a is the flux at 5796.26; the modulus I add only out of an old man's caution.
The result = 3.06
